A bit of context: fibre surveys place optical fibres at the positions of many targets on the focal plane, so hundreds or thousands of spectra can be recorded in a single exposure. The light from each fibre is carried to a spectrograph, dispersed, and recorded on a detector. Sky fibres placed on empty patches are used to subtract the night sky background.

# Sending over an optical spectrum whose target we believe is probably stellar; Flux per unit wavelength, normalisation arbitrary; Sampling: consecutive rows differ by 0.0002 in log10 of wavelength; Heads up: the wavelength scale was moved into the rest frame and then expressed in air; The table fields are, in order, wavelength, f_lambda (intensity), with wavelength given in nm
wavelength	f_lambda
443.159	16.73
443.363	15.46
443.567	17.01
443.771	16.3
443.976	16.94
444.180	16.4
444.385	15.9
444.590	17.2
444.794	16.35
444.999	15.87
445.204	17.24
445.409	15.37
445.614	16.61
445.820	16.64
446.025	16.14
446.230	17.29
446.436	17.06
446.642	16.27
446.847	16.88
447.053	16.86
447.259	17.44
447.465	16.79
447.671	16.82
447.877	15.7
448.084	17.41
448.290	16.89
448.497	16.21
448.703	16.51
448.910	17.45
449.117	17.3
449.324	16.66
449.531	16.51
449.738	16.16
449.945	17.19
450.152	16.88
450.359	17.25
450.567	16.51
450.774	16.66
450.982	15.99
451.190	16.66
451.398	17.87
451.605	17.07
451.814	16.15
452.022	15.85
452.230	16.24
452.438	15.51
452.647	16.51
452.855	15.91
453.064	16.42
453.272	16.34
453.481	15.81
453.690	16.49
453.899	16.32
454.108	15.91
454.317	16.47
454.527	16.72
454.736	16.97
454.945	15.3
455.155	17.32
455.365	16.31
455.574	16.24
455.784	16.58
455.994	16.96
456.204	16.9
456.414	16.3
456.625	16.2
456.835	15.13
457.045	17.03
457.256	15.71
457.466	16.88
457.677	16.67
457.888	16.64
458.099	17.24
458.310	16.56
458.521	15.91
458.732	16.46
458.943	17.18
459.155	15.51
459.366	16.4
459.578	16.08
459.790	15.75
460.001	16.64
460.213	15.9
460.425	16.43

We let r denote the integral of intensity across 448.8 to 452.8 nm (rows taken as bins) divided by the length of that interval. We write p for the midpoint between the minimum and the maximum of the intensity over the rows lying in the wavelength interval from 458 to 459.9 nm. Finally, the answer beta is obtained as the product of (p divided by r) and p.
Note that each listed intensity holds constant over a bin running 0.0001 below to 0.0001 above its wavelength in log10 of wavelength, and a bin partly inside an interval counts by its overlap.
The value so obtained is 16.1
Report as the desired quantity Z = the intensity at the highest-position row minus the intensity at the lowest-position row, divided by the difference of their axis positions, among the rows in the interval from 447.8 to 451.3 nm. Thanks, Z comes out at 0.29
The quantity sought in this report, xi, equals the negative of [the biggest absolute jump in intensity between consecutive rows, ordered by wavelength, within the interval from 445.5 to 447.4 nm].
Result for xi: -1.15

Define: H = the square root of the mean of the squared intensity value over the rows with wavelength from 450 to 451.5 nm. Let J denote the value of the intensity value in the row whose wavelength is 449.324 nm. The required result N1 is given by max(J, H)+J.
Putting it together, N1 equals 33.5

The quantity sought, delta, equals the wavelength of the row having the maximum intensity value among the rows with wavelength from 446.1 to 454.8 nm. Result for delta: 451.398 nm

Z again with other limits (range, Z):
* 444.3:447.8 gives 0.28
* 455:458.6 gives -0.42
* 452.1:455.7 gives 0.00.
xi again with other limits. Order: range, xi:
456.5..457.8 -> -1.90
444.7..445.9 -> -1.87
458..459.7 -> -1.67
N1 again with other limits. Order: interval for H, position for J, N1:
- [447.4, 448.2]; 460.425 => 33.1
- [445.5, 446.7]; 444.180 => 33.1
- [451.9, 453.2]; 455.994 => 33.9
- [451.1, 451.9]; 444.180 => 33.3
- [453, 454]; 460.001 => 33.3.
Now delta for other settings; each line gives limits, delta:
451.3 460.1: 451.398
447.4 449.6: 448.910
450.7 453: 451.398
